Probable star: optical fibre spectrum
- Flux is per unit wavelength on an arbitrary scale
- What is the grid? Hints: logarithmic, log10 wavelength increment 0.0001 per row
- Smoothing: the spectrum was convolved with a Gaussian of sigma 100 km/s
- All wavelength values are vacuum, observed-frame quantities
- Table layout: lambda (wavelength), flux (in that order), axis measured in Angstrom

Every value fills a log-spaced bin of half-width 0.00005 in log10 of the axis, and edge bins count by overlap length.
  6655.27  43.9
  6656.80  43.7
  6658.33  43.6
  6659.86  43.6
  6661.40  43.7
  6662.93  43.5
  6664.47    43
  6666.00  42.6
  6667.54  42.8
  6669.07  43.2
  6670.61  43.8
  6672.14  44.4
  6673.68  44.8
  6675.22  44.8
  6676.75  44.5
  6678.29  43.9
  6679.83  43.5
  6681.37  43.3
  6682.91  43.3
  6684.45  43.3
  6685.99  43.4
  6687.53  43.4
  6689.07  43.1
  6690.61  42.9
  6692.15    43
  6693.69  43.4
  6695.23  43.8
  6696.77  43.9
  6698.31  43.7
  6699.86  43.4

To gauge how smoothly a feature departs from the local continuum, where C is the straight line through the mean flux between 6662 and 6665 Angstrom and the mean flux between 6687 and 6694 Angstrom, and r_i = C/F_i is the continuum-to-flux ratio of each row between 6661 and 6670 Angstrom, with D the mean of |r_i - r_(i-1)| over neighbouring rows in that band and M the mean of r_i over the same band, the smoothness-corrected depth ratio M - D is 0.995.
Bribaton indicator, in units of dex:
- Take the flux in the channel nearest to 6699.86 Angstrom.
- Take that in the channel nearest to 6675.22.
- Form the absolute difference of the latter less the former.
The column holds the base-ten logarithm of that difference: 0.15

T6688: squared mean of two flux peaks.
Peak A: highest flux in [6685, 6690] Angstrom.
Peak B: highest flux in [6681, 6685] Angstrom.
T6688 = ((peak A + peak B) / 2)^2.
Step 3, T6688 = 1879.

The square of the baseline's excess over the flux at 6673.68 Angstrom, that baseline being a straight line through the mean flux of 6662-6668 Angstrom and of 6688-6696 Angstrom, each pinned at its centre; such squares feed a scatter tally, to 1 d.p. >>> 3.0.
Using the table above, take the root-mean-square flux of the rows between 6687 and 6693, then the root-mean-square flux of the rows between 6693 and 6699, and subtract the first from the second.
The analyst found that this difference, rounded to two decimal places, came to 0.60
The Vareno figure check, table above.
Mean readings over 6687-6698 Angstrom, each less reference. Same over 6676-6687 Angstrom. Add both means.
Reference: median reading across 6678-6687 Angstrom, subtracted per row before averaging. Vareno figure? 0.26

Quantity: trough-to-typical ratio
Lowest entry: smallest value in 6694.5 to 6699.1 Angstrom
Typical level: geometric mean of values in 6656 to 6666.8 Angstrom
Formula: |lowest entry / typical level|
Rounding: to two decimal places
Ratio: 1.01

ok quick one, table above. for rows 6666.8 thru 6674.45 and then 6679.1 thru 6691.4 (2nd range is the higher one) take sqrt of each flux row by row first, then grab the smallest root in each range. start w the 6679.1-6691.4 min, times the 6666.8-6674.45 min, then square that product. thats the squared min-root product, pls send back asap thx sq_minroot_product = 1836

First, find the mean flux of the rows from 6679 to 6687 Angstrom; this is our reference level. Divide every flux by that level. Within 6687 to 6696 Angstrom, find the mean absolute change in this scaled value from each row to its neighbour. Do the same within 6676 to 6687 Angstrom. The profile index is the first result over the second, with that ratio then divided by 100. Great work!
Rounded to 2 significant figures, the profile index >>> 0.013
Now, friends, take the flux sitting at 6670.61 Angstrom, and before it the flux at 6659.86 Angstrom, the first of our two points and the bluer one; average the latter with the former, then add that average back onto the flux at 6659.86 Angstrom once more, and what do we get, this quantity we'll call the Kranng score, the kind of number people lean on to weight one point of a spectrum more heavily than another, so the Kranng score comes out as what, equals 87.3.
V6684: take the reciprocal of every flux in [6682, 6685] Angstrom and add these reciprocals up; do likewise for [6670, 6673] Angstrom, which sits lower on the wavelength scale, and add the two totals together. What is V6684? 0.0915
